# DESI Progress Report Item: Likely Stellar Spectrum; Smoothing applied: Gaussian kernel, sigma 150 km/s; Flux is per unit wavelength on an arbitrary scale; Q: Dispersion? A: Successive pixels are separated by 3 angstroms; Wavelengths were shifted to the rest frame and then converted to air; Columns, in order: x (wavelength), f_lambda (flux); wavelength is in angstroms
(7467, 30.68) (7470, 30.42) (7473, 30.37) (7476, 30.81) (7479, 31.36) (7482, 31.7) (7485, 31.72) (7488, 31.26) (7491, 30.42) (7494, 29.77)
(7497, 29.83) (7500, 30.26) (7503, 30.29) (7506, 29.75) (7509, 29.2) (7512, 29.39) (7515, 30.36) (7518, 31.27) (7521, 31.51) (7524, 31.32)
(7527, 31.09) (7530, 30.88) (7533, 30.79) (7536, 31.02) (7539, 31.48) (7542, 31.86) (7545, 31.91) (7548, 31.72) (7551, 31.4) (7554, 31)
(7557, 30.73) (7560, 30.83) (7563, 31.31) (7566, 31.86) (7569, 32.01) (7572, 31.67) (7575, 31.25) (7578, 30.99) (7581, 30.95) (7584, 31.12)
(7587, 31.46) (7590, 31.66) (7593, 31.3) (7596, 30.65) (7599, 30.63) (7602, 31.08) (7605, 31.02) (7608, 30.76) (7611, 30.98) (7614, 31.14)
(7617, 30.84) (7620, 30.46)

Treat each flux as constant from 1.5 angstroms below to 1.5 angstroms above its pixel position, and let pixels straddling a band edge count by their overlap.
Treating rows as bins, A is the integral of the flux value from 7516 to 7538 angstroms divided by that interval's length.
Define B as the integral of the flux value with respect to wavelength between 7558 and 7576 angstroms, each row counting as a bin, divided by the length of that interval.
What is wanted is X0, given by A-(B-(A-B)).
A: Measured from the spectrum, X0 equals -0.7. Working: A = 31.12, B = 31.5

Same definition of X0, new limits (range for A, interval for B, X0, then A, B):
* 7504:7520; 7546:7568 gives -2.5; 30.05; 31.3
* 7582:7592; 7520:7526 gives 0.0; 31.38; 31.4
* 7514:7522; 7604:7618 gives 0.2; 31.06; 30.9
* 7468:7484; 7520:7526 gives -0.9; 30.95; 31.4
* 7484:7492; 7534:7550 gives -0.9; 31.14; 31.6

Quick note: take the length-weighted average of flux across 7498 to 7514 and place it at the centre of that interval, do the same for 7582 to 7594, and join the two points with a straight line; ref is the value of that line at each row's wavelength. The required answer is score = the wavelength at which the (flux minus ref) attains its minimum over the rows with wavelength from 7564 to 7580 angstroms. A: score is 7578 angstroms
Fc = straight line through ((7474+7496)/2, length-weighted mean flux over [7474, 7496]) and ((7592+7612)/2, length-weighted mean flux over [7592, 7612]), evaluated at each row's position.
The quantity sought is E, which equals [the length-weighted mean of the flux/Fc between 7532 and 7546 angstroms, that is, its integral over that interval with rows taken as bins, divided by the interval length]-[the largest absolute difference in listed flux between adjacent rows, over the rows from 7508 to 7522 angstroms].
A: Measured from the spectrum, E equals 0.0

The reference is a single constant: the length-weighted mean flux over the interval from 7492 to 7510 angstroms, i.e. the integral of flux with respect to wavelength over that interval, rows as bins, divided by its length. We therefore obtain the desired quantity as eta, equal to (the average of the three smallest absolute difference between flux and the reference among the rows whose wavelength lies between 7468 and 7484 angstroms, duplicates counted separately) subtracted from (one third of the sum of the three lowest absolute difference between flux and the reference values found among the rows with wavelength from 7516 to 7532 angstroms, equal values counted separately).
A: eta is 0.5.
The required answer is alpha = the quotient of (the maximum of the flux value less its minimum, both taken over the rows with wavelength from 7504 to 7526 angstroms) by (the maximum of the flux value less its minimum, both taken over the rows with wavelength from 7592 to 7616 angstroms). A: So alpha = 3.4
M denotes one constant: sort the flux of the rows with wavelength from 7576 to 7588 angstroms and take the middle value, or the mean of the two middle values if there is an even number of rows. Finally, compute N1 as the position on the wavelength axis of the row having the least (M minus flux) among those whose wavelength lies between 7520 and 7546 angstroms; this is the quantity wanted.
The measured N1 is 7545 angstroms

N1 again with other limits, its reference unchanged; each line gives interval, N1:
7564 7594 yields 7569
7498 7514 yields 7503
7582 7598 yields 7590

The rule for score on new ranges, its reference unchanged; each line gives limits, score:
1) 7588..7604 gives 7599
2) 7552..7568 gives 7557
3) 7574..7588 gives 7581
